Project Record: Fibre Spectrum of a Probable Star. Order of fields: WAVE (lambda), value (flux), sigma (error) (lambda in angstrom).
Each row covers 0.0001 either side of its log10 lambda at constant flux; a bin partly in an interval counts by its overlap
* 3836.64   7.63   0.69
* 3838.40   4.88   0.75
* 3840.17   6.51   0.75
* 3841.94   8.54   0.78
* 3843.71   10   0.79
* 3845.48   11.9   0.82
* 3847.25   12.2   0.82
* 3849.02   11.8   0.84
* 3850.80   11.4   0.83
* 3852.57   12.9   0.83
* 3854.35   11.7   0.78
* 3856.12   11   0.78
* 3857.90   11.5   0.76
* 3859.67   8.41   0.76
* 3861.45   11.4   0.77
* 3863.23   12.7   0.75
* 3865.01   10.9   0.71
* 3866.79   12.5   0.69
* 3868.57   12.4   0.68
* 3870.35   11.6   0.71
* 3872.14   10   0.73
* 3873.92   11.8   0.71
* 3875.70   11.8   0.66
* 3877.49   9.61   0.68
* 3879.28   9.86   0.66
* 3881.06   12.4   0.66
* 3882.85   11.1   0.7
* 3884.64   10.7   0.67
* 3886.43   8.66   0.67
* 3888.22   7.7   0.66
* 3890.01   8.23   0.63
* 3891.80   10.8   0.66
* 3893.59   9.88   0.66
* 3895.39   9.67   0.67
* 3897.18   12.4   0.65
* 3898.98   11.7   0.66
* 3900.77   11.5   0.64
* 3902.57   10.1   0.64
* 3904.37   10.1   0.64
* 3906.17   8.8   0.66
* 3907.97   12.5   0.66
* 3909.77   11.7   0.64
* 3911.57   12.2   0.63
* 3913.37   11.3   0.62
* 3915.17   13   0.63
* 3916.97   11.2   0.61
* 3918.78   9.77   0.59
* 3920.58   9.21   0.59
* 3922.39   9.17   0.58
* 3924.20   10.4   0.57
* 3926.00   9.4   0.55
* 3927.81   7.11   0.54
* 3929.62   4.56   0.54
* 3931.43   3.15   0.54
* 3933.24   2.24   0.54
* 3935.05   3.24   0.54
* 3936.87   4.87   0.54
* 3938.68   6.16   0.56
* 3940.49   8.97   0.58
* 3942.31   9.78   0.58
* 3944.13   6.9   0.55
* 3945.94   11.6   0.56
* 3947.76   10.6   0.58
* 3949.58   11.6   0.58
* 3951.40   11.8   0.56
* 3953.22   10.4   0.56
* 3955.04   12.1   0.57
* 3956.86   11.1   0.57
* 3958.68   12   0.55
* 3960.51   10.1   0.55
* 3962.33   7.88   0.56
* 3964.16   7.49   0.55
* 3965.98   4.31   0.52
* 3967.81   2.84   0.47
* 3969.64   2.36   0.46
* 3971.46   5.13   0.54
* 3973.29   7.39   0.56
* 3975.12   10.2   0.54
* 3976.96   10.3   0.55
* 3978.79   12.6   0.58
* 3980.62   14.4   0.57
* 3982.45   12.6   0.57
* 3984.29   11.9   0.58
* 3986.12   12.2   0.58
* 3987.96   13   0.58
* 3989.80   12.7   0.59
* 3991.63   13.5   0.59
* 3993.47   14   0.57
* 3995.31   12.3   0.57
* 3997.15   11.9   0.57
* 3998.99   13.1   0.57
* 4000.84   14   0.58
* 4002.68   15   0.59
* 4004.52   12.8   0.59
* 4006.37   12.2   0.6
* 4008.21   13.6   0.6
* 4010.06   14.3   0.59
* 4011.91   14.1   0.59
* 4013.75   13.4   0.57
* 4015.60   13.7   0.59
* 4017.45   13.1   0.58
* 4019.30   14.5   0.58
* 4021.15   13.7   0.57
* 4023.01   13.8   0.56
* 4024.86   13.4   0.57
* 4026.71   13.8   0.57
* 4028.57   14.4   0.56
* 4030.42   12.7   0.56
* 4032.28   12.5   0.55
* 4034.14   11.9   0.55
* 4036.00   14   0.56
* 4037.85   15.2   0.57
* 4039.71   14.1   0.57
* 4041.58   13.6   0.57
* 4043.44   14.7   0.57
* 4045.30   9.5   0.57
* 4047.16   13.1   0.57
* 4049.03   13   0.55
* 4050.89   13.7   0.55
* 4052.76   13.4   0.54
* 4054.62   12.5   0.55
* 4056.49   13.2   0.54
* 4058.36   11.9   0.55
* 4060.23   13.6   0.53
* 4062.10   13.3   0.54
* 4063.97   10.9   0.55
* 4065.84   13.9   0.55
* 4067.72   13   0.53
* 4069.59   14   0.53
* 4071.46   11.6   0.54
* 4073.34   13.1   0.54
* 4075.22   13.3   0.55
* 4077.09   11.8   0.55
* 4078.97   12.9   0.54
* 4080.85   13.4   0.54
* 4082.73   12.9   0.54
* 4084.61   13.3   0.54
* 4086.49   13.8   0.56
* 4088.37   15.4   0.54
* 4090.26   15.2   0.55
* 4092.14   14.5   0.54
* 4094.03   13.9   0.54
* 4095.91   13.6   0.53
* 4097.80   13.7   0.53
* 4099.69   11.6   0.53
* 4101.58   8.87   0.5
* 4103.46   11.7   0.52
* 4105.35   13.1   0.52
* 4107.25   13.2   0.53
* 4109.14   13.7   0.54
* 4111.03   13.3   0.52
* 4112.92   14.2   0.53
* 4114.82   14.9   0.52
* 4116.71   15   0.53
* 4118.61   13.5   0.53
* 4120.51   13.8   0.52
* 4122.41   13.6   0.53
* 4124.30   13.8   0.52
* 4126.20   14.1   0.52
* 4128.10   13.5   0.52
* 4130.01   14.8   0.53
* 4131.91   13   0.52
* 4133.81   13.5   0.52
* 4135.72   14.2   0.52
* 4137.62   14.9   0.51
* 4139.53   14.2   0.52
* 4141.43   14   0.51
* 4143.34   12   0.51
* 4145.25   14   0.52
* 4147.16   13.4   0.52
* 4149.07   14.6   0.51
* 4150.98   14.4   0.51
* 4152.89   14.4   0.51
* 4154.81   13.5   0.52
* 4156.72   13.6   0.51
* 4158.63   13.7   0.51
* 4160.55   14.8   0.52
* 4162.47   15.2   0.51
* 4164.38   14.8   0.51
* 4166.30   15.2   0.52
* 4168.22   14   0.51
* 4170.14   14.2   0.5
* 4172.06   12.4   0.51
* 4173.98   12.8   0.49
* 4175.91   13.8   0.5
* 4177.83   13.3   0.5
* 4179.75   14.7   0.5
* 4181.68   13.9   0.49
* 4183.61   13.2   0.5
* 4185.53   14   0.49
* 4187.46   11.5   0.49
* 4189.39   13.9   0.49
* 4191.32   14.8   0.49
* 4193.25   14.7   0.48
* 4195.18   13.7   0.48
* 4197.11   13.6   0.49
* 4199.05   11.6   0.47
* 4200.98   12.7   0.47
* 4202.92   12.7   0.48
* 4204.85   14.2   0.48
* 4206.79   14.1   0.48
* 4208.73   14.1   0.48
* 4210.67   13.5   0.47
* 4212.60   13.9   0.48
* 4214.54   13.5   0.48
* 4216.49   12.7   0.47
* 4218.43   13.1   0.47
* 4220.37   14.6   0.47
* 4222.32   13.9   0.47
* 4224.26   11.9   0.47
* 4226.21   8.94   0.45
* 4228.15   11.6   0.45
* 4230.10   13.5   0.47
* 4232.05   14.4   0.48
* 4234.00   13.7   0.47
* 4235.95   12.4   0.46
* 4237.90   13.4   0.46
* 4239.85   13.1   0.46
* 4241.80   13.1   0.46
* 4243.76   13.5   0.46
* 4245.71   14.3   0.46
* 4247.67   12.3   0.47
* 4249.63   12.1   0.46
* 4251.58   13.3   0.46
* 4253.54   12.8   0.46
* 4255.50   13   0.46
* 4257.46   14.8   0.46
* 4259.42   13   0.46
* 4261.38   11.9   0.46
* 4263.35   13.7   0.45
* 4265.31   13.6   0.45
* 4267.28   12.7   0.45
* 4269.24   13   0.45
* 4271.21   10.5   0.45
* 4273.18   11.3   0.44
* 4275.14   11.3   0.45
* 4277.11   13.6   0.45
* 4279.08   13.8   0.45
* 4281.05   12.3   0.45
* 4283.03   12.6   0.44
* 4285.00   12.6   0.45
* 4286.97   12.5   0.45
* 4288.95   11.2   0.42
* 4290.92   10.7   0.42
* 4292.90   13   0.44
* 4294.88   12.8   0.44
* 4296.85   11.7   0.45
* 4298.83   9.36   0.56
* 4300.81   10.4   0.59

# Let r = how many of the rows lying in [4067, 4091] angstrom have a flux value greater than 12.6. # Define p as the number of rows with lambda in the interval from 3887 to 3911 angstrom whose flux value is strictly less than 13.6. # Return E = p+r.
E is 24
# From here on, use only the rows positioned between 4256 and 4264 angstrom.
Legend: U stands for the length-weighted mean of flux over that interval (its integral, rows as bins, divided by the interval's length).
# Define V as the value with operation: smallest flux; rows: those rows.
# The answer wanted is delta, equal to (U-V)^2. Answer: 2.0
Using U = 13.3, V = 11.9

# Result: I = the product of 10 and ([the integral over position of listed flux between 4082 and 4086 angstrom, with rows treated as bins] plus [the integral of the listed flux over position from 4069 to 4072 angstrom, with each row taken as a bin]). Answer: 913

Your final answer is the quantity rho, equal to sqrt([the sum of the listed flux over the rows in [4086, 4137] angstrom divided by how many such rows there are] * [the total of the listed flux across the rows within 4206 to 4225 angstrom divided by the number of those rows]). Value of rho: 13.6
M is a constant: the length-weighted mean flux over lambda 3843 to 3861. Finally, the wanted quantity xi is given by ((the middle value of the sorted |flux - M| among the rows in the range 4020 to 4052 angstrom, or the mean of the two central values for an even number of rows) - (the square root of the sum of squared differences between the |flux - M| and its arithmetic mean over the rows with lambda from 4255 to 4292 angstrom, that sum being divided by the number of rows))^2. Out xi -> 2.2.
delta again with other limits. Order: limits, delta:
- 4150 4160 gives 0.2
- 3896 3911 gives 5.3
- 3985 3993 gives 0.5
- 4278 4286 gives 0.3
